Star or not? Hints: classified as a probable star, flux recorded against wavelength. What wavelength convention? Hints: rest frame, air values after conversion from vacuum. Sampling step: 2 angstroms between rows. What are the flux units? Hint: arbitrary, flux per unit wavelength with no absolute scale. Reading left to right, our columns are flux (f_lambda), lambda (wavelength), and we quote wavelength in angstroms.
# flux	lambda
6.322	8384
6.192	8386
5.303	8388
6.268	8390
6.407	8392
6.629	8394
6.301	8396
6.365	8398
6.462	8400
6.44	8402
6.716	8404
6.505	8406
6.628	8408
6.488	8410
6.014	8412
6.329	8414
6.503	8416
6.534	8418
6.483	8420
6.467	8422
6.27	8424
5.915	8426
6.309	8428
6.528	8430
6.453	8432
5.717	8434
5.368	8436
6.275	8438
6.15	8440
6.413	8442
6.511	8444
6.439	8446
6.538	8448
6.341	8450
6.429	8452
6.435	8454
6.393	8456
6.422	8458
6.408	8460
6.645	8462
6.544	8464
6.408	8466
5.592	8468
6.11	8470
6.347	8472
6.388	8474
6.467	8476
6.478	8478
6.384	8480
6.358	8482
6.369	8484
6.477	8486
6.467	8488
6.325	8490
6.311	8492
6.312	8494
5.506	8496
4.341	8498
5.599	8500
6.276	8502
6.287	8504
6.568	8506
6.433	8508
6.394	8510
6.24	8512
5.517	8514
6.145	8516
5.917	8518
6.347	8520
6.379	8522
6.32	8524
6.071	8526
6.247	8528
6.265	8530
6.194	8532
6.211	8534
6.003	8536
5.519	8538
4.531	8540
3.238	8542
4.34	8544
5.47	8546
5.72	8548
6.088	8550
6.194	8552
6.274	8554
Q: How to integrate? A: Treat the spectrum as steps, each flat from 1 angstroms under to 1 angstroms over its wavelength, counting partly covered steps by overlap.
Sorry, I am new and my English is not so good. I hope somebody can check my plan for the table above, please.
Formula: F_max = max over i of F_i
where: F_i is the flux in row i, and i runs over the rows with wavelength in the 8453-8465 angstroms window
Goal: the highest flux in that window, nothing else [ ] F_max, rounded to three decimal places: 6.645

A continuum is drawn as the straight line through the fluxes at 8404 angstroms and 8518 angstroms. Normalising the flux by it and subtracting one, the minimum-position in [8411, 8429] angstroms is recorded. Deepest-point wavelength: 8426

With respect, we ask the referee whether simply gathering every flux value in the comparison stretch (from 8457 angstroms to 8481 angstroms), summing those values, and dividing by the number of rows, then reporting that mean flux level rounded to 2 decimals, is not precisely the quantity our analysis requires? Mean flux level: 6.35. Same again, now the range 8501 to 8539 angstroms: 6.18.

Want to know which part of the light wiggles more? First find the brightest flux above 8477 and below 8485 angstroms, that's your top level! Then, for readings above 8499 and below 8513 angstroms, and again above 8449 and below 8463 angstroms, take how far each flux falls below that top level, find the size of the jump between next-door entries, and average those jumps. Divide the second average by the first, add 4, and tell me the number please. 4.3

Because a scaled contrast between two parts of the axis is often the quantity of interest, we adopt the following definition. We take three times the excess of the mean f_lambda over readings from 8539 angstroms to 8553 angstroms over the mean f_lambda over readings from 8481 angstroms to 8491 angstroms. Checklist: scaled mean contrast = -3.9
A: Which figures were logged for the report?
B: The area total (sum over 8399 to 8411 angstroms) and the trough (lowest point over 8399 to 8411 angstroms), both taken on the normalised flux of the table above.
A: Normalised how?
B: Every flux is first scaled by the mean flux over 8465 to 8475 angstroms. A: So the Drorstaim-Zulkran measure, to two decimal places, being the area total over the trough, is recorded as 6.09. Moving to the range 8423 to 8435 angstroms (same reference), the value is 6.51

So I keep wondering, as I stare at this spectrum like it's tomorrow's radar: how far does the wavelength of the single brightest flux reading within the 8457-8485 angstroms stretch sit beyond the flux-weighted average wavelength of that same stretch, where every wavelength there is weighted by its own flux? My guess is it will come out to -9.0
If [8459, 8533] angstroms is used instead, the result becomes -33.8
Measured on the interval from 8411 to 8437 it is -5.8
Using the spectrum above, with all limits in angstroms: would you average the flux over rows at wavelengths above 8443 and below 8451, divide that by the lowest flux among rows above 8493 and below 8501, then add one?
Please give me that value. 2.49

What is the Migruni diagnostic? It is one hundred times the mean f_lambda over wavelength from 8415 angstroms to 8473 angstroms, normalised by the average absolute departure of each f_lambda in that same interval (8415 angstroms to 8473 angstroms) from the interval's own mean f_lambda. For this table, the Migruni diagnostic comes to 2978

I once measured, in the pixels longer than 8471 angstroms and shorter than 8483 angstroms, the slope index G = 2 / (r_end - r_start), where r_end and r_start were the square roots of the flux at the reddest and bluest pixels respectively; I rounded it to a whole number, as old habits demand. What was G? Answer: 917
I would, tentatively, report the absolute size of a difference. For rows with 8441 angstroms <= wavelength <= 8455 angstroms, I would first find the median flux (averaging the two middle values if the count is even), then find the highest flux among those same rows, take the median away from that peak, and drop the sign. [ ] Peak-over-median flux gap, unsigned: 0.10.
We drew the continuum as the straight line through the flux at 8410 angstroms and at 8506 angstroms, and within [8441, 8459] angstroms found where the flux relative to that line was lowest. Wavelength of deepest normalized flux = 8450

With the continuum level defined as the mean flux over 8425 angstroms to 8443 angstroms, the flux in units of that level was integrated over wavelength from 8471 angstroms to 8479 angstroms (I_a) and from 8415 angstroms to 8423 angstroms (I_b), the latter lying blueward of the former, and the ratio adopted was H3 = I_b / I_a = 1.01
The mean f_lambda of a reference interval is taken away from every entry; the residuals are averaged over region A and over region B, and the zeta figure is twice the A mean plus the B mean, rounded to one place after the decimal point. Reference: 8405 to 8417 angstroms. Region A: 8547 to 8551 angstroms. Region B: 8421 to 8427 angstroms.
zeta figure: -1.2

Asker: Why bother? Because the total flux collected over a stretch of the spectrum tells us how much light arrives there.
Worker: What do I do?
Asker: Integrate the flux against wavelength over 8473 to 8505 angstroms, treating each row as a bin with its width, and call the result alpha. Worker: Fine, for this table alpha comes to 197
